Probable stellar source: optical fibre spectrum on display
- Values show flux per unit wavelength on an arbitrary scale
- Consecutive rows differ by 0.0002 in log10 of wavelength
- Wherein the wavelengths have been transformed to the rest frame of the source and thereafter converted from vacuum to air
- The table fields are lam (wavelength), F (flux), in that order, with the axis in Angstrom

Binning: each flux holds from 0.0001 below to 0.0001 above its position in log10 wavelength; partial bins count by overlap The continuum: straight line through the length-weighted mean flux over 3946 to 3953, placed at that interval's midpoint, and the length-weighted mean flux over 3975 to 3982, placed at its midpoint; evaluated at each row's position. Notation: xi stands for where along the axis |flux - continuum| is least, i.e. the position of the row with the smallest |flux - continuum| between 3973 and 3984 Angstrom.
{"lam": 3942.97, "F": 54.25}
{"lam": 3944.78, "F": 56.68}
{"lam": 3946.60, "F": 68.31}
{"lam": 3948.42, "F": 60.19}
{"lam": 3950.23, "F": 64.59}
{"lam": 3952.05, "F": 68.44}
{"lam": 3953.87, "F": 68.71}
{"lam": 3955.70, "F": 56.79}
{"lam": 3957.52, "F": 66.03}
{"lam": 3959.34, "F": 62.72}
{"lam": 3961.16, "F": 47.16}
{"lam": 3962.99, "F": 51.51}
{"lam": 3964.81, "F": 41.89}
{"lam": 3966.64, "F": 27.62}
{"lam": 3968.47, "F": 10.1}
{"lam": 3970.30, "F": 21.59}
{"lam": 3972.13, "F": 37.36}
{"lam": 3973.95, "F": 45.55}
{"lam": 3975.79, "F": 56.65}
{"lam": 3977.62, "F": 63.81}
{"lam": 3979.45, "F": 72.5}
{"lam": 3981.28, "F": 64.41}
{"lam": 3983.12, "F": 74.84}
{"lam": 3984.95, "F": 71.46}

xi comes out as 3981.28 Angstrom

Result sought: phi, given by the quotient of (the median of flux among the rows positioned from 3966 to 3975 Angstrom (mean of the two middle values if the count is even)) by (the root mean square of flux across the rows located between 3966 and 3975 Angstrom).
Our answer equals 0.89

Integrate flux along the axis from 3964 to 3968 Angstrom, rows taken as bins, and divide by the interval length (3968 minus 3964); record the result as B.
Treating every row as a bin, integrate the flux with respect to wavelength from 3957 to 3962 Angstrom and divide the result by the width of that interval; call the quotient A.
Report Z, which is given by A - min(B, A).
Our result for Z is 26.5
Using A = 58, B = 32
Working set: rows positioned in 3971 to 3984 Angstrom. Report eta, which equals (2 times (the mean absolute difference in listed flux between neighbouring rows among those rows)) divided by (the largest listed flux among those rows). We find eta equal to 0.239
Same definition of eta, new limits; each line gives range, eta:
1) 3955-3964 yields 0.246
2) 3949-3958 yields 0.184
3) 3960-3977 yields 0.407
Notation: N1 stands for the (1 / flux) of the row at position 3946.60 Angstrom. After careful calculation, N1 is 0.0146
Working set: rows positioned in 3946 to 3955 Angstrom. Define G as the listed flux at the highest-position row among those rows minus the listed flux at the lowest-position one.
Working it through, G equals 0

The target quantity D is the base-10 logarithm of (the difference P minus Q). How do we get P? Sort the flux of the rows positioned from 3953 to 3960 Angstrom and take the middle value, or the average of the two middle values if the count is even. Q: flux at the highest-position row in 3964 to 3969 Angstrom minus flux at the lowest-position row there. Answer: 1.98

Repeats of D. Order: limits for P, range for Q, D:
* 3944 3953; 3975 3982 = 1.75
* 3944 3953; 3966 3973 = 1.74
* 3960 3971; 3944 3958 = 1.40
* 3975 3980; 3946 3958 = 1.82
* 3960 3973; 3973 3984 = 0.91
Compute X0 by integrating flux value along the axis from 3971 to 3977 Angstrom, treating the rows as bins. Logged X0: 279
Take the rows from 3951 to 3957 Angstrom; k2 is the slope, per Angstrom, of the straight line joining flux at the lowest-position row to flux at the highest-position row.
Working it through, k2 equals -3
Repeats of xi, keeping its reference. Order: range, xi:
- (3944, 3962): 3950.23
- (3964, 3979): 3977.62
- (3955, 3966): 3957.52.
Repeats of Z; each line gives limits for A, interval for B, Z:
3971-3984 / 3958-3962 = 2.3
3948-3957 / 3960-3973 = 29.6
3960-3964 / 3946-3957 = 0.0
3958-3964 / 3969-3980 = 7.1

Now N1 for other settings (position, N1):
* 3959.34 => 0.0159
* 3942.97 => 0.0184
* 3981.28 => 0.0155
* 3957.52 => 0.0151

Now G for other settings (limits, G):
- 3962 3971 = -30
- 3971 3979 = 26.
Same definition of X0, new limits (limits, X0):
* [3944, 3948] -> 249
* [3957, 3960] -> 193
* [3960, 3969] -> 337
